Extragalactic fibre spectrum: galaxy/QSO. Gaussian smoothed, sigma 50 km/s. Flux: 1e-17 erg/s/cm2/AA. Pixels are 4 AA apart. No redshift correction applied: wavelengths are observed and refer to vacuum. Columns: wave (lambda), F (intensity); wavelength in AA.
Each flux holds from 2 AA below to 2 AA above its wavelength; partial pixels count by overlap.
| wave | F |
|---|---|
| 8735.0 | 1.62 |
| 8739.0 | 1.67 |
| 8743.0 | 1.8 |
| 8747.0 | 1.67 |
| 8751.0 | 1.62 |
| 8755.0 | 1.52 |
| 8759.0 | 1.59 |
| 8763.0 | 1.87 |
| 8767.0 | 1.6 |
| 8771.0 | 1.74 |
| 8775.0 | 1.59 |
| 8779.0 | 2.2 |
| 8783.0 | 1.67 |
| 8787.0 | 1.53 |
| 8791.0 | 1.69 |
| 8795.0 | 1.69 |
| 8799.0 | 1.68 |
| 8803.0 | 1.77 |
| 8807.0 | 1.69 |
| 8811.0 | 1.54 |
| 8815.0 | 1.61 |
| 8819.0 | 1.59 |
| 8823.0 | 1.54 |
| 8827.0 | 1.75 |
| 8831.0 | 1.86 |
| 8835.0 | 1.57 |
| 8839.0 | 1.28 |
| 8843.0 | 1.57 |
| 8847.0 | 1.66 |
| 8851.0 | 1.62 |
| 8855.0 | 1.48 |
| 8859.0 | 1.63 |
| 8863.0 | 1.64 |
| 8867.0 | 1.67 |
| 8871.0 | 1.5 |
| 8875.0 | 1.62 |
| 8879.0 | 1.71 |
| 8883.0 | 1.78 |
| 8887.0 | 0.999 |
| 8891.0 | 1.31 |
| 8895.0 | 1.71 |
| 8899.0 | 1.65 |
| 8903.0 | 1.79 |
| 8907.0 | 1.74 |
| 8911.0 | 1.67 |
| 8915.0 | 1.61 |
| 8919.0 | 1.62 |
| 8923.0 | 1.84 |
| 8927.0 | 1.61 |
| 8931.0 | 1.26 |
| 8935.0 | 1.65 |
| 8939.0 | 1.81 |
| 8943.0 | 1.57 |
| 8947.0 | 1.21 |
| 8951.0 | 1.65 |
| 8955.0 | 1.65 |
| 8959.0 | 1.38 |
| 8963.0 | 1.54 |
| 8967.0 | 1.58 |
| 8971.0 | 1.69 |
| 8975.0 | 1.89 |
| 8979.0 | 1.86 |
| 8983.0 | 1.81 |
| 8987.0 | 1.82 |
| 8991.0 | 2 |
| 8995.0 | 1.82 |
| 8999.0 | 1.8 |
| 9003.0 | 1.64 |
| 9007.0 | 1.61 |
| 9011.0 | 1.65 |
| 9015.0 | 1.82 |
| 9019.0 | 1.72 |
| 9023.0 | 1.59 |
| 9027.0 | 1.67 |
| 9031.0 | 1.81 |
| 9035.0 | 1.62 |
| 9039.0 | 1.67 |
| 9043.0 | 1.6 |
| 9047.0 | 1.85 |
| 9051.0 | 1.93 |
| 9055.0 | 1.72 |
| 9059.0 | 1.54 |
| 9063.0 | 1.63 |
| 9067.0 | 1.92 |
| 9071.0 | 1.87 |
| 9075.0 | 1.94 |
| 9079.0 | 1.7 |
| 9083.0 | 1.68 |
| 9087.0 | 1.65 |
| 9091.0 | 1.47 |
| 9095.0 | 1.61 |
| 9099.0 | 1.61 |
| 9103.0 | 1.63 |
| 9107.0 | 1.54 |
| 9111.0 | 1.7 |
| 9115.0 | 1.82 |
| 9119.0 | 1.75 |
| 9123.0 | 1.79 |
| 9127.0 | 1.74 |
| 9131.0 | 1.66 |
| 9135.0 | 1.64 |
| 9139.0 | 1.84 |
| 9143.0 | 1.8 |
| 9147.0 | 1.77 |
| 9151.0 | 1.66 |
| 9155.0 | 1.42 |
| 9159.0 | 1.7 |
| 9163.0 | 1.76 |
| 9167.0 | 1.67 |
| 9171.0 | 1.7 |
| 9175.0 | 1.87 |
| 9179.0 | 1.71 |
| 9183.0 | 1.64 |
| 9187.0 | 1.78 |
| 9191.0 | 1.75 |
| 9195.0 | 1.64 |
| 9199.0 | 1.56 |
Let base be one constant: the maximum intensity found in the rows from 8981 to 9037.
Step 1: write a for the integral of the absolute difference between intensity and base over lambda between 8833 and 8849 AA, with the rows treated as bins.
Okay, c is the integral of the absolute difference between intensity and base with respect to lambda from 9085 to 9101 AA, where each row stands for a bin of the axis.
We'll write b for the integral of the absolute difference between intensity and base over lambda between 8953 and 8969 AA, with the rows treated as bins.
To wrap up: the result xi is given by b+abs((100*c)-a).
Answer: 664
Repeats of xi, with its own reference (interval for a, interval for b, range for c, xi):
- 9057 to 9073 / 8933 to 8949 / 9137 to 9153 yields 375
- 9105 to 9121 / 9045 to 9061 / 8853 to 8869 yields 631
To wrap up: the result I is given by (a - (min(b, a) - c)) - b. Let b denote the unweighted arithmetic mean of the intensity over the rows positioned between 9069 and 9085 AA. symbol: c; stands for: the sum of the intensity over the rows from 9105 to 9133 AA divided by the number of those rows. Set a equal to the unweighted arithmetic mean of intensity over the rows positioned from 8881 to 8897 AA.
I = -0.08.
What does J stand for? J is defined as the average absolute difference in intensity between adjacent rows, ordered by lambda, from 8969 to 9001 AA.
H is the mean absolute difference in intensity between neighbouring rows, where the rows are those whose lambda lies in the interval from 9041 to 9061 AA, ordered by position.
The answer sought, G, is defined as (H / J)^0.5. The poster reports 1.37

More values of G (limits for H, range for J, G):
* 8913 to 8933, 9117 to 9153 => 1.69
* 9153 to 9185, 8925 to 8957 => 0.67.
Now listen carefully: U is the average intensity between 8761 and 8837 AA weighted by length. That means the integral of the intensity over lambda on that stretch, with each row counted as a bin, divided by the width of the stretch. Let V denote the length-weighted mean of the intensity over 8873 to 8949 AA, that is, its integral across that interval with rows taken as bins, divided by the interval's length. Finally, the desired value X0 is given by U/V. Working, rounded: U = 1.69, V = 1.59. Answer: 1.07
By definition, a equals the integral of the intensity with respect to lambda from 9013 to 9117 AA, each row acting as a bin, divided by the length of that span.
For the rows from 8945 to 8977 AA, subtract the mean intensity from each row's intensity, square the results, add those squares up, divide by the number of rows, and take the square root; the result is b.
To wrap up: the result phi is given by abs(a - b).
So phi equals 1.51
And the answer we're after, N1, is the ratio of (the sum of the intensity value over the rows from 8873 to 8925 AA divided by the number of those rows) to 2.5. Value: 0.648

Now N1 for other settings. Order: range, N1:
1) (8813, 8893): 0.628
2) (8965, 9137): 0.689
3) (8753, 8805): 0.681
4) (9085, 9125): 0.663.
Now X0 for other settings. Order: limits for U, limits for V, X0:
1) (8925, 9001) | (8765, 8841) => 1.00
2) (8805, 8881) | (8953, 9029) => 0.94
